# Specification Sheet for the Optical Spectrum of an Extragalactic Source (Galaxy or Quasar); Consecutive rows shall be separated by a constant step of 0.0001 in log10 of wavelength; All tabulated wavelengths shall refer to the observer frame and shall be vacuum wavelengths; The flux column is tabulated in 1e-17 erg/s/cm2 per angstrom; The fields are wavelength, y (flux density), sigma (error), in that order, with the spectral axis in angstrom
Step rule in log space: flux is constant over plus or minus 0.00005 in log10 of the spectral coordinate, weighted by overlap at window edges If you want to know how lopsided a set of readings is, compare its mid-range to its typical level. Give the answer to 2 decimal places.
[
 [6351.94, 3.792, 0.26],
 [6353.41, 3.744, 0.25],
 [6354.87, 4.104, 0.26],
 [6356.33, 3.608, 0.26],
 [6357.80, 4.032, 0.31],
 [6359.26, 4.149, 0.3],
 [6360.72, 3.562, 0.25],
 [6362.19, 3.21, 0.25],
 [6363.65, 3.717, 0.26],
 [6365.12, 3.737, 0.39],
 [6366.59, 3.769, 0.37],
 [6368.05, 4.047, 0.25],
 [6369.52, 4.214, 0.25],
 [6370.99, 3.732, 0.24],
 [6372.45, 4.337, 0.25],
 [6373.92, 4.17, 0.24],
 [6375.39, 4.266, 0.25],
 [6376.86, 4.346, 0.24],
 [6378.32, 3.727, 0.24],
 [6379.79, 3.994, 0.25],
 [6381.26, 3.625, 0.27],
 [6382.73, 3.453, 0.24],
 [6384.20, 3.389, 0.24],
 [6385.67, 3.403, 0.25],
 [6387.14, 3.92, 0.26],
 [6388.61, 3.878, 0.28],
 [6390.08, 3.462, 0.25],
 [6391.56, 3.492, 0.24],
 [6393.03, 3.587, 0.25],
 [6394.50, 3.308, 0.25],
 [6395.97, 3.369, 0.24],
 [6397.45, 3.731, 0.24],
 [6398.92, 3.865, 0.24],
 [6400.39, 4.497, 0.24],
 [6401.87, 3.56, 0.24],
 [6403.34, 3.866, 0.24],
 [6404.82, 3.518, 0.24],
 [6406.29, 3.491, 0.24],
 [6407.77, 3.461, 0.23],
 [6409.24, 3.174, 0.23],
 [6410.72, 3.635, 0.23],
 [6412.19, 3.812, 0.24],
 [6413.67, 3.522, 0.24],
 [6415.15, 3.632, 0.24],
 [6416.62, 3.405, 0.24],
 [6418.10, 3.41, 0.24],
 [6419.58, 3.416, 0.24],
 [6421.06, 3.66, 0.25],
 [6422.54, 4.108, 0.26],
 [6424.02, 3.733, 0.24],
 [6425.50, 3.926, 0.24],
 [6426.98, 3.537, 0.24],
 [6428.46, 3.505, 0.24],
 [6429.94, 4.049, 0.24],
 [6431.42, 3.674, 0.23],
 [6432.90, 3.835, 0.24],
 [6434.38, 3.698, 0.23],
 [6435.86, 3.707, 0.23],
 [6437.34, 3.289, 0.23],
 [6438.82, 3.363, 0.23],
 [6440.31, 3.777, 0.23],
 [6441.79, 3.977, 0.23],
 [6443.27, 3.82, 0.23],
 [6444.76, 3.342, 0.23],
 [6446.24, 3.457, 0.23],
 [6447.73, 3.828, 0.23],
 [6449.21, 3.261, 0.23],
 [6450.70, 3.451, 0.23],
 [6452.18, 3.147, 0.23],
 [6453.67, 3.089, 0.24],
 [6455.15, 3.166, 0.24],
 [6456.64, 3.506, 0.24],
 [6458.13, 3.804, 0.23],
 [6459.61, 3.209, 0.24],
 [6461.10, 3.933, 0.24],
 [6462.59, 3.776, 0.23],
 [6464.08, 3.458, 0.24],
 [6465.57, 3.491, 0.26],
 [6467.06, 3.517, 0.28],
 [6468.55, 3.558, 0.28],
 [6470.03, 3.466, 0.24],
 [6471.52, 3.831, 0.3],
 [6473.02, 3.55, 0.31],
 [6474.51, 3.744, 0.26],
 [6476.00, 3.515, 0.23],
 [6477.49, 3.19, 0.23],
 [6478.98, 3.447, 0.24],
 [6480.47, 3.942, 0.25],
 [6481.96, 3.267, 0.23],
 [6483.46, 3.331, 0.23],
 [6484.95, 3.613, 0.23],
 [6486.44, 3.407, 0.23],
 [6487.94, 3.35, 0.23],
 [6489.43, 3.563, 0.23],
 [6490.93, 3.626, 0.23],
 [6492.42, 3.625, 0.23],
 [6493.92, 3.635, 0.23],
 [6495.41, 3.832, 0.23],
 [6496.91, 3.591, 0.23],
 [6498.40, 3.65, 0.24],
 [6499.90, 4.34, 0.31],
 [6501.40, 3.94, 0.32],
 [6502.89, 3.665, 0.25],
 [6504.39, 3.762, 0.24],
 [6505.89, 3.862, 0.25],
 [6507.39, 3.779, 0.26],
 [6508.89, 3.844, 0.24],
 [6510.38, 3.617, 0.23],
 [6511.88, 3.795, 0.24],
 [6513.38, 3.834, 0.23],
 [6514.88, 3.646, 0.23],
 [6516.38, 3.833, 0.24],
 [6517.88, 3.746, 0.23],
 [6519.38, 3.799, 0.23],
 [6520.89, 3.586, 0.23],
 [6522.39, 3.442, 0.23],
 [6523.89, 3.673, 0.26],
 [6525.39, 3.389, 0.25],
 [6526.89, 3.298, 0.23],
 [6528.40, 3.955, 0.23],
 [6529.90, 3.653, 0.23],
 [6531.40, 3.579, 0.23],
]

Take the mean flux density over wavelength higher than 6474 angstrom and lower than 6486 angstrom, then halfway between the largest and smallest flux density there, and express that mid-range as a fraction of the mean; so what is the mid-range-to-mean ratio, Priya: 1.02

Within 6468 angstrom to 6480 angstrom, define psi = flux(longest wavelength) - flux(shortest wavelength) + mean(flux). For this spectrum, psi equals 3.4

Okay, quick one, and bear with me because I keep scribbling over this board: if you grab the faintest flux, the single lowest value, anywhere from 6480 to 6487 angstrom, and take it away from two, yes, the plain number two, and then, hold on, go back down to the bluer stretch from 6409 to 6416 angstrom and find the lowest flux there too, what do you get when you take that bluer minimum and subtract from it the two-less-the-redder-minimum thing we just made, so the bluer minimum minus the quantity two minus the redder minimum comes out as 4.44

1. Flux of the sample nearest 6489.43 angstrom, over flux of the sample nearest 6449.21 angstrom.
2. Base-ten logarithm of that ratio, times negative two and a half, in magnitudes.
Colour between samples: -0.10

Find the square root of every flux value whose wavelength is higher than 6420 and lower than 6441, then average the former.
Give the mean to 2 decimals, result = 1.92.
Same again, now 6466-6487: 1.88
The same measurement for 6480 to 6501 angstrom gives 1.90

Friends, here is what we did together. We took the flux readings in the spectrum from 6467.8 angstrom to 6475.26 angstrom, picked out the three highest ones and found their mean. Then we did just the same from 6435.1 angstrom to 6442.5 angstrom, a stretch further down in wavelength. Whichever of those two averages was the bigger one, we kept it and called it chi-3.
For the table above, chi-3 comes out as 3.82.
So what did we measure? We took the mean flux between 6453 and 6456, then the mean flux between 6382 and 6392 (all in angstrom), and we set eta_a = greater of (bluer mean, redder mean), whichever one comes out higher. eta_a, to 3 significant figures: 3.57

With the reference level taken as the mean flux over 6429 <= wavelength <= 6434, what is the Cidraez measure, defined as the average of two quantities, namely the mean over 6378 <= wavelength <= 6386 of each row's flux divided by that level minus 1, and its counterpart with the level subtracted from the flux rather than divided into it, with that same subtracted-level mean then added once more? -0.4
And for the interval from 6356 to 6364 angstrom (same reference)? -0.2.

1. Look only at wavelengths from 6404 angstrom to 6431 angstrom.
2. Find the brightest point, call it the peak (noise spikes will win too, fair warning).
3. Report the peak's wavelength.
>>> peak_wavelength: 6422.54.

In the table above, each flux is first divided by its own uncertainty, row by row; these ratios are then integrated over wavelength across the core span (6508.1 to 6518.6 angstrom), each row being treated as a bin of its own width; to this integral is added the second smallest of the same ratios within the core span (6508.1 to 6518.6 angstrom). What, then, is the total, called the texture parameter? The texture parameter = 184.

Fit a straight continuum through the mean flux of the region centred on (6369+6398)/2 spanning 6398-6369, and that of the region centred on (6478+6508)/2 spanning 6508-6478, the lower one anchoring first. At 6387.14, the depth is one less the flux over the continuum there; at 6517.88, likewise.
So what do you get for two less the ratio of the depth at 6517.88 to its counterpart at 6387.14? 1.3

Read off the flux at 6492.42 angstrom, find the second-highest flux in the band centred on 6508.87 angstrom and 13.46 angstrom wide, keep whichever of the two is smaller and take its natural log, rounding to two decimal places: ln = 1.29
